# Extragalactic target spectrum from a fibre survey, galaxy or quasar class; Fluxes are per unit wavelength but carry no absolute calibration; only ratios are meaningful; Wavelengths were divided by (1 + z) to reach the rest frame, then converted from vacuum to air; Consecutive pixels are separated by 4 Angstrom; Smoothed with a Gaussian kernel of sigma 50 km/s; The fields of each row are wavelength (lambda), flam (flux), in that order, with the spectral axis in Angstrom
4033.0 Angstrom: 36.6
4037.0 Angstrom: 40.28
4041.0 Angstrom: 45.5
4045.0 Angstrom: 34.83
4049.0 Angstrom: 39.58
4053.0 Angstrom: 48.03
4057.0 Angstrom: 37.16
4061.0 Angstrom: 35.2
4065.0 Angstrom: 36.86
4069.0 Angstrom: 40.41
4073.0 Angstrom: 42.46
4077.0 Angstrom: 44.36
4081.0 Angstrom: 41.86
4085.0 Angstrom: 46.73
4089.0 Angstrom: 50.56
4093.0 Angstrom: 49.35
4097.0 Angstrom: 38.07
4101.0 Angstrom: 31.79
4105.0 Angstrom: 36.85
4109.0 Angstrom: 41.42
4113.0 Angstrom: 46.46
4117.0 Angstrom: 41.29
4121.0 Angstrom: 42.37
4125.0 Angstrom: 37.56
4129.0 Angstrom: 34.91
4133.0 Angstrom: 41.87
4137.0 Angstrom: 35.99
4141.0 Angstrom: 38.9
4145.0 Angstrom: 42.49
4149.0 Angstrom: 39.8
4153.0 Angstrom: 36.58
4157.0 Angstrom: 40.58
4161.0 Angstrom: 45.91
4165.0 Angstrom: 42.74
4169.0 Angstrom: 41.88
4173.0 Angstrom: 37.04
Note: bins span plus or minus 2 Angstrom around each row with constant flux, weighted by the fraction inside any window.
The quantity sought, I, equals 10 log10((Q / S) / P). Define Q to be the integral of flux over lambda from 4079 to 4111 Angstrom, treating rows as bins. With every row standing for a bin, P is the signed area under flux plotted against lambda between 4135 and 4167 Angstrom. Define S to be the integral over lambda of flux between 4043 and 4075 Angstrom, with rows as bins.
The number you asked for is -30.82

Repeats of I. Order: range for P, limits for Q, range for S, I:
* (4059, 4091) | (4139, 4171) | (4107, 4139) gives -31.22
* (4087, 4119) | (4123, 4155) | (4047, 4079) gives -31.50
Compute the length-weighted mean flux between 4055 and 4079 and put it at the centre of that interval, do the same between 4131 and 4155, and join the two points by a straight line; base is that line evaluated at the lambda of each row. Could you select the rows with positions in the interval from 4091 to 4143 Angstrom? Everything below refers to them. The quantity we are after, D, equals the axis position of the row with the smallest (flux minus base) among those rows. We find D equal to 4101.0 Angstrom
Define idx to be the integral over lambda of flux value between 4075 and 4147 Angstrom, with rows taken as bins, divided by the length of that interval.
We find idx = 41.3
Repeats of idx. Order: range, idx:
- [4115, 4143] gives 39.0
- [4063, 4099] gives 43.4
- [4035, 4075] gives 40.0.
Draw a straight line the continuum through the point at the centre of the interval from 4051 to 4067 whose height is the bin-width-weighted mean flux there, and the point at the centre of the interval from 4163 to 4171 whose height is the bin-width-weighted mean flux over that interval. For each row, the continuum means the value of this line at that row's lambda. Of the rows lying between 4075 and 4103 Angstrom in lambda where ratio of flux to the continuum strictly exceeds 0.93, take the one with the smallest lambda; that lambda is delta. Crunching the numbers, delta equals 4077.0 Angstrom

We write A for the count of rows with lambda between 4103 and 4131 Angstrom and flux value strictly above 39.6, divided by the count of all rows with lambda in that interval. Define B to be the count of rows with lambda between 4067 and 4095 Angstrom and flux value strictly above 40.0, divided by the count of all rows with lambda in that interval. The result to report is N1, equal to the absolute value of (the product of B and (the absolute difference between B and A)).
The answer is 0.43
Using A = 0.57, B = 1.00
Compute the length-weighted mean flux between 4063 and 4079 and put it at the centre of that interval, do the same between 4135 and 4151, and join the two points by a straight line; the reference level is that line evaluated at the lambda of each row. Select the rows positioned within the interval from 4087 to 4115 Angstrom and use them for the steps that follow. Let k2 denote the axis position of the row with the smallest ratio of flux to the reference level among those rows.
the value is 4101.0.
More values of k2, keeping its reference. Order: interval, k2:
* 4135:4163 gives 4137.0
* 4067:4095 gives 4069.0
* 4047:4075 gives 4061.0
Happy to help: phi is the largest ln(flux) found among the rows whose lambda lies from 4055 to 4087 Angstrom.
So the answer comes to 3.84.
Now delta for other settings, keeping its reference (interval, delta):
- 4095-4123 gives 4097.0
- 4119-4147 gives 4121.0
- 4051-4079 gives 4053.0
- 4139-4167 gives 4141.0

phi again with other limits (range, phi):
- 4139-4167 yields 3.83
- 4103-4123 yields 3.84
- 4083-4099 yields 3.92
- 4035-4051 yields 3.82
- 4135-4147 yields 3.75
